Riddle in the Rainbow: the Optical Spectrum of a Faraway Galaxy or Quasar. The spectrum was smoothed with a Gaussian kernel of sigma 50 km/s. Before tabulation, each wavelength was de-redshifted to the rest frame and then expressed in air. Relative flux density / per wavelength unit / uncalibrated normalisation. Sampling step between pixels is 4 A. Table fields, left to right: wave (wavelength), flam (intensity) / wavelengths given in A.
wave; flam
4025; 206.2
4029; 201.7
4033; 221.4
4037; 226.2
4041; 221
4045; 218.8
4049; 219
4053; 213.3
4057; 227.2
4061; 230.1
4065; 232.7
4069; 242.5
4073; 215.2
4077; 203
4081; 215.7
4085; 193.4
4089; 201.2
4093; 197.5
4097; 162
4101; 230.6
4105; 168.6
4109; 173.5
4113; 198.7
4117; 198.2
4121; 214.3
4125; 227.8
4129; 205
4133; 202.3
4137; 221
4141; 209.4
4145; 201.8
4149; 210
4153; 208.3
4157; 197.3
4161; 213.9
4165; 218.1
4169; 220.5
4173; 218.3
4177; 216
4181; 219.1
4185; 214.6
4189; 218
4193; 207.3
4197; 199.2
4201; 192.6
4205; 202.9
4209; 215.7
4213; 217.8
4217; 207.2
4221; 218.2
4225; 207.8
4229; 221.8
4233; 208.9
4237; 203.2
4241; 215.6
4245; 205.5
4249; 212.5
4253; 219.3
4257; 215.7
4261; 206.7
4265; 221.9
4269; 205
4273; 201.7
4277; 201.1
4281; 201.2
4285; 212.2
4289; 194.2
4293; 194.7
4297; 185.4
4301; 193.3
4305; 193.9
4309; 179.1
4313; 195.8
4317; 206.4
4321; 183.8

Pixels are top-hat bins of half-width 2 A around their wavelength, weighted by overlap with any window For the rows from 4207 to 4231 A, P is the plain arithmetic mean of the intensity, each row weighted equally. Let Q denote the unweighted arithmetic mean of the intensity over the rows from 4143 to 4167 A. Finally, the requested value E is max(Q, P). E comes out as 215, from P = 215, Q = 208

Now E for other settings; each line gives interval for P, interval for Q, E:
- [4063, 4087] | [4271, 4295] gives 217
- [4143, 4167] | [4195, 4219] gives 208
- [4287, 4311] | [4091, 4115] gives 190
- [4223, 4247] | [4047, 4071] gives 227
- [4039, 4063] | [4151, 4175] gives 222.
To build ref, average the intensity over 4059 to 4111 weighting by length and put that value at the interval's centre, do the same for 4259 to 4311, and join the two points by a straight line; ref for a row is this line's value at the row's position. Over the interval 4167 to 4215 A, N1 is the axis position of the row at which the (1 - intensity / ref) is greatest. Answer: 4201 A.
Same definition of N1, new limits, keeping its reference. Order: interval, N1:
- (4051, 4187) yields 4097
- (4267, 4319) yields 4309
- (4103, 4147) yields 4105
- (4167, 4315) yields 4309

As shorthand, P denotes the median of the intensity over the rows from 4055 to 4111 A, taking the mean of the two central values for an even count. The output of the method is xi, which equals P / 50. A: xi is 4.18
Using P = 209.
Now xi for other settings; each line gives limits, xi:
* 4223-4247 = 4.17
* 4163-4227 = 4.32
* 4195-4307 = 4.12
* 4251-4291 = 4.12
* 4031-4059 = 4.42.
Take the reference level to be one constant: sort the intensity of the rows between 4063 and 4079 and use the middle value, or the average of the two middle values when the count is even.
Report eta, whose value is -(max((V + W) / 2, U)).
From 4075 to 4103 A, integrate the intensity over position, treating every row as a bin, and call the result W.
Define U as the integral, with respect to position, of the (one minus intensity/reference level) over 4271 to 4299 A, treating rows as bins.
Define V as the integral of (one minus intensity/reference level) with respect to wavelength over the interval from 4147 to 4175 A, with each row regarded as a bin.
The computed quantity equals -2808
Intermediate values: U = 3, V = 1.5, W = 5614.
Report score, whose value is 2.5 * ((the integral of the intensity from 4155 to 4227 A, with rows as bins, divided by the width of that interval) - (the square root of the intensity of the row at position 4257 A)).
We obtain 492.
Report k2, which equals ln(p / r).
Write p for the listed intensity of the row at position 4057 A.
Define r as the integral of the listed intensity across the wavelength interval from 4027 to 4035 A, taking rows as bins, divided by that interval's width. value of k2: 0.07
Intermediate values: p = 227.2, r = 212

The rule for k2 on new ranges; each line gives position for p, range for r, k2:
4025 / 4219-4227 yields -0.03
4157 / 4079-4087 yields -0.04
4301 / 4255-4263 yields -0.09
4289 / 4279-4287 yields -0.06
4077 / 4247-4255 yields -0.06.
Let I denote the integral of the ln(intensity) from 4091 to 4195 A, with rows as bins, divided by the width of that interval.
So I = 5.33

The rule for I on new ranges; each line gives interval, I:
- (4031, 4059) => 5.40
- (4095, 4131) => 5.28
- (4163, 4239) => 5.36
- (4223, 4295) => 5.34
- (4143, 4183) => 5.36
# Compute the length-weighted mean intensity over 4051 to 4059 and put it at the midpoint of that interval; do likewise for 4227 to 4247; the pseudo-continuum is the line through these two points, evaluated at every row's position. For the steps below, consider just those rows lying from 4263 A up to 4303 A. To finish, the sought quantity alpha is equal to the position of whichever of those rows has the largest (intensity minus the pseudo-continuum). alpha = 4265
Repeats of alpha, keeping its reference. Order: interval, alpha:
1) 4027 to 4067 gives 4065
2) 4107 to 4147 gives 4125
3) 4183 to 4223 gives 4221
